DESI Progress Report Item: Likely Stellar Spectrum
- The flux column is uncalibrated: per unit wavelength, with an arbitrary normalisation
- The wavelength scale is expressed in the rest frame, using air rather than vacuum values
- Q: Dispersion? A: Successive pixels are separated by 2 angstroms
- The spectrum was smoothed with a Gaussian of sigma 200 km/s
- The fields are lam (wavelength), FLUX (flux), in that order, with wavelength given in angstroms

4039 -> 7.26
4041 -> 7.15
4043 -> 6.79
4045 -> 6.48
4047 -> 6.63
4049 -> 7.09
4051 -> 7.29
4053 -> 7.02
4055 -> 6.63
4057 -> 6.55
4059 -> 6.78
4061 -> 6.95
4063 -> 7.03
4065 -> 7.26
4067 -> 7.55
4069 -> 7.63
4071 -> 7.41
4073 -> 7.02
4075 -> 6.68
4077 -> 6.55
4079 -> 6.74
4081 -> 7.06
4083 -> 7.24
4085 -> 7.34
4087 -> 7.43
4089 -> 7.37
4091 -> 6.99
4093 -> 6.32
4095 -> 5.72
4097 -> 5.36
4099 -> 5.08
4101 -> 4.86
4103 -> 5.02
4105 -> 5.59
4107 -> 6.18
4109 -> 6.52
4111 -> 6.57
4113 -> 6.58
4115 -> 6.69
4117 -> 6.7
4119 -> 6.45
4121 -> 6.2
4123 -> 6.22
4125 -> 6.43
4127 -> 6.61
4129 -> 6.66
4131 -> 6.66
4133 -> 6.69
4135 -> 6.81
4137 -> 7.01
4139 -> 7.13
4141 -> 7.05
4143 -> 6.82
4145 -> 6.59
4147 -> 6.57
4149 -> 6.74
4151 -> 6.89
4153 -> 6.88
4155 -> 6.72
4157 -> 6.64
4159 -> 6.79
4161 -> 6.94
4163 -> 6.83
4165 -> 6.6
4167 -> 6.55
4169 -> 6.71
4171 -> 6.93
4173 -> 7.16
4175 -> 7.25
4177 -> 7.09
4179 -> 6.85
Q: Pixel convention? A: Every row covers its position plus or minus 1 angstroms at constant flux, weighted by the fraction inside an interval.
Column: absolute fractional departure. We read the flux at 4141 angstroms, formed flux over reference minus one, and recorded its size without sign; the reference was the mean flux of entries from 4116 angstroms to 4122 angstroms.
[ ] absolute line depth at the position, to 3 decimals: 0.093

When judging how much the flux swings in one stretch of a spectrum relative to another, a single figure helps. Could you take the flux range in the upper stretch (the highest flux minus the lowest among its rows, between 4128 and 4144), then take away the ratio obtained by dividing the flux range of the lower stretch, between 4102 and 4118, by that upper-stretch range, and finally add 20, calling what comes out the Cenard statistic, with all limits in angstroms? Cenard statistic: 16.9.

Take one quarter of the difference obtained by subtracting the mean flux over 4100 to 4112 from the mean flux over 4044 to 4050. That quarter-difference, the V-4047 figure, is 0.24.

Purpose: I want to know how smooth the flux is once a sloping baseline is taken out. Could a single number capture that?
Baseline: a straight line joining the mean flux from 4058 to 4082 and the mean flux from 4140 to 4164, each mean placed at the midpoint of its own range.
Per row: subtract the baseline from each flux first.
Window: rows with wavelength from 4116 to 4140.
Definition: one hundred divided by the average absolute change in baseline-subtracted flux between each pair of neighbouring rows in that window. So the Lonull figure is 745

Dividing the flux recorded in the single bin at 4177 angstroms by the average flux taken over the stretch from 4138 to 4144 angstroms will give 1.01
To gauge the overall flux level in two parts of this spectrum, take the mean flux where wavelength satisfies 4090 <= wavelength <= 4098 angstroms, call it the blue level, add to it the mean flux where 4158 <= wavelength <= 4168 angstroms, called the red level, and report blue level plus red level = 12.8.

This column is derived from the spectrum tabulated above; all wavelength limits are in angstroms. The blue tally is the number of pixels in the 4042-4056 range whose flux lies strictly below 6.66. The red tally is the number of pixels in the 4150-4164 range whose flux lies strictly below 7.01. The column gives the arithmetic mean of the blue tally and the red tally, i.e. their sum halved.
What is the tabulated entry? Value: 5.0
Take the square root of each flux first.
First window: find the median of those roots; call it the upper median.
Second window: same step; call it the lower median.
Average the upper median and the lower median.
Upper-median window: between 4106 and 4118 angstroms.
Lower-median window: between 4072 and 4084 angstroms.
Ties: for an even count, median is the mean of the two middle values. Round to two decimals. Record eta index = 2.59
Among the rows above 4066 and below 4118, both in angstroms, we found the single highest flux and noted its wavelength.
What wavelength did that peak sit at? 4069 angstroms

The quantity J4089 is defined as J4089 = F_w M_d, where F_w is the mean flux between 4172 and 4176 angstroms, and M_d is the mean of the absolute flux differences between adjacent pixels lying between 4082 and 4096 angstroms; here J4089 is 2.28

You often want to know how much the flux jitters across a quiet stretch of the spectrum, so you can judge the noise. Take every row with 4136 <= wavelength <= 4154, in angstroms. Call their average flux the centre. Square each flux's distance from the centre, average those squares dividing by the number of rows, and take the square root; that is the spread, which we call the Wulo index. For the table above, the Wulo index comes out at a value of 0.184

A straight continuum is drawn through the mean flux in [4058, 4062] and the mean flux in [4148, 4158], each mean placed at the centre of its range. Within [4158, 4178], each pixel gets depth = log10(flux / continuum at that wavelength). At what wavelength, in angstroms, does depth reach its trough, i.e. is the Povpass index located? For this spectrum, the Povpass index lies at 4167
